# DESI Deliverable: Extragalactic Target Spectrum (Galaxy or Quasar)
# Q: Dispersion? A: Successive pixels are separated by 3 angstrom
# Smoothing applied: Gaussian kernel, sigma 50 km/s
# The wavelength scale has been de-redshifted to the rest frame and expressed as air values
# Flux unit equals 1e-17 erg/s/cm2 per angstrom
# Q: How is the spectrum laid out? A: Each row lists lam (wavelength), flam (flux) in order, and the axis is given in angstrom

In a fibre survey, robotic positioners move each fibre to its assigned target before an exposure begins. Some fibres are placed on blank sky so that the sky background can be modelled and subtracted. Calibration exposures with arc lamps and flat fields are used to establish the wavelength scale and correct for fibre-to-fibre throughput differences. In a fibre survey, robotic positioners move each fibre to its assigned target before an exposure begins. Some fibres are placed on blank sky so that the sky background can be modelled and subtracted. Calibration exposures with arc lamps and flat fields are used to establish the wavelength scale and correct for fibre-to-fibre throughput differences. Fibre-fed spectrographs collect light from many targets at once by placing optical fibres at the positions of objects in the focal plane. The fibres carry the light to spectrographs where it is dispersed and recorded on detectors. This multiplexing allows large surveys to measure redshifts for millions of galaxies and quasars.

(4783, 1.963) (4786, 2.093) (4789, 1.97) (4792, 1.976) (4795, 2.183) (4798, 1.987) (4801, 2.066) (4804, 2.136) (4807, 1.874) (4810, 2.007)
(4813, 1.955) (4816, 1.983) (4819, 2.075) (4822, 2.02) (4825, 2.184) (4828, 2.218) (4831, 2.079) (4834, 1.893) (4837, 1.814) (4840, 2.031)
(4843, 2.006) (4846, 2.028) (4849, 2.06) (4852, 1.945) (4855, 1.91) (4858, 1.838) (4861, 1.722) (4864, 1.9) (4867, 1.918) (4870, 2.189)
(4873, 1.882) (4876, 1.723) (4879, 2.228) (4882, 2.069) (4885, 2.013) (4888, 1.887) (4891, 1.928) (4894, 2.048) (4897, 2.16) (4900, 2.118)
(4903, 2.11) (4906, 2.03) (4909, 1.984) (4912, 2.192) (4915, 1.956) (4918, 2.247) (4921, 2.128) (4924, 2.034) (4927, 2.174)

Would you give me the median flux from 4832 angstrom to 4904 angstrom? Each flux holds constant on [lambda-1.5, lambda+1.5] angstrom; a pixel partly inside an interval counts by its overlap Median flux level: 1.98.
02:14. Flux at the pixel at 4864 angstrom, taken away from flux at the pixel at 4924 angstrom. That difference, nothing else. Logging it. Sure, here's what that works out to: 0.13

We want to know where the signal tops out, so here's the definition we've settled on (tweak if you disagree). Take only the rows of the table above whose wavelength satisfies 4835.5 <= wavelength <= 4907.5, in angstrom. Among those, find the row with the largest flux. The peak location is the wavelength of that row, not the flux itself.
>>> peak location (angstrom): 4879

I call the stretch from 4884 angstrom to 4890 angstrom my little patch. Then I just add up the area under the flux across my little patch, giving 12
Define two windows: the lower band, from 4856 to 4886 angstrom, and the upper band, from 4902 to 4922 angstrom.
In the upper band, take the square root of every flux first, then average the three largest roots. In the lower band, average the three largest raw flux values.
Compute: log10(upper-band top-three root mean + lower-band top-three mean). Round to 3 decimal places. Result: 0.561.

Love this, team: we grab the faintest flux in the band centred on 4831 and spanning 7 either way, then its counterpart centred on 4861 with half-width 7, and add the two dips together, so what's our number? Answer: 3.54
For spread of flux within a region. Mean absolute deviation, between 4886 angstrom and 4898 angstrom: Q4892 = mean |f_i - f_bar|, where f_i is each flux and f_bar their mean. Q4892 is 0.098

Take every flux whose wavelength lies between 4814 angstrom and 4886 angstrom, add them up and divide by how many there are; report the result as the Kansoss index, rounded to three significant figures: 1.99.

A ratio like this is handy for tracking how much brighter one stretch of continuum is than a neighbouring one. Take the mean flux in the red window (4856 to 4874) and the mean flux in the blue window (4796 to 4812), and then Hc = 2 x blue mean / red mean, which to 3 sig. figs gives 2.11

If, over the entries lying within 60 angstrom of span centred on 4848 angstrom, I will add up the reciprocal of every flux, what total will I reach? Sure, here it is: 10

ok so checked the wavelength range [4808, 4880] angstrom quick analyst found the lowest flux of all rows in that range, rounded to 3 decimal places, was 1.722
